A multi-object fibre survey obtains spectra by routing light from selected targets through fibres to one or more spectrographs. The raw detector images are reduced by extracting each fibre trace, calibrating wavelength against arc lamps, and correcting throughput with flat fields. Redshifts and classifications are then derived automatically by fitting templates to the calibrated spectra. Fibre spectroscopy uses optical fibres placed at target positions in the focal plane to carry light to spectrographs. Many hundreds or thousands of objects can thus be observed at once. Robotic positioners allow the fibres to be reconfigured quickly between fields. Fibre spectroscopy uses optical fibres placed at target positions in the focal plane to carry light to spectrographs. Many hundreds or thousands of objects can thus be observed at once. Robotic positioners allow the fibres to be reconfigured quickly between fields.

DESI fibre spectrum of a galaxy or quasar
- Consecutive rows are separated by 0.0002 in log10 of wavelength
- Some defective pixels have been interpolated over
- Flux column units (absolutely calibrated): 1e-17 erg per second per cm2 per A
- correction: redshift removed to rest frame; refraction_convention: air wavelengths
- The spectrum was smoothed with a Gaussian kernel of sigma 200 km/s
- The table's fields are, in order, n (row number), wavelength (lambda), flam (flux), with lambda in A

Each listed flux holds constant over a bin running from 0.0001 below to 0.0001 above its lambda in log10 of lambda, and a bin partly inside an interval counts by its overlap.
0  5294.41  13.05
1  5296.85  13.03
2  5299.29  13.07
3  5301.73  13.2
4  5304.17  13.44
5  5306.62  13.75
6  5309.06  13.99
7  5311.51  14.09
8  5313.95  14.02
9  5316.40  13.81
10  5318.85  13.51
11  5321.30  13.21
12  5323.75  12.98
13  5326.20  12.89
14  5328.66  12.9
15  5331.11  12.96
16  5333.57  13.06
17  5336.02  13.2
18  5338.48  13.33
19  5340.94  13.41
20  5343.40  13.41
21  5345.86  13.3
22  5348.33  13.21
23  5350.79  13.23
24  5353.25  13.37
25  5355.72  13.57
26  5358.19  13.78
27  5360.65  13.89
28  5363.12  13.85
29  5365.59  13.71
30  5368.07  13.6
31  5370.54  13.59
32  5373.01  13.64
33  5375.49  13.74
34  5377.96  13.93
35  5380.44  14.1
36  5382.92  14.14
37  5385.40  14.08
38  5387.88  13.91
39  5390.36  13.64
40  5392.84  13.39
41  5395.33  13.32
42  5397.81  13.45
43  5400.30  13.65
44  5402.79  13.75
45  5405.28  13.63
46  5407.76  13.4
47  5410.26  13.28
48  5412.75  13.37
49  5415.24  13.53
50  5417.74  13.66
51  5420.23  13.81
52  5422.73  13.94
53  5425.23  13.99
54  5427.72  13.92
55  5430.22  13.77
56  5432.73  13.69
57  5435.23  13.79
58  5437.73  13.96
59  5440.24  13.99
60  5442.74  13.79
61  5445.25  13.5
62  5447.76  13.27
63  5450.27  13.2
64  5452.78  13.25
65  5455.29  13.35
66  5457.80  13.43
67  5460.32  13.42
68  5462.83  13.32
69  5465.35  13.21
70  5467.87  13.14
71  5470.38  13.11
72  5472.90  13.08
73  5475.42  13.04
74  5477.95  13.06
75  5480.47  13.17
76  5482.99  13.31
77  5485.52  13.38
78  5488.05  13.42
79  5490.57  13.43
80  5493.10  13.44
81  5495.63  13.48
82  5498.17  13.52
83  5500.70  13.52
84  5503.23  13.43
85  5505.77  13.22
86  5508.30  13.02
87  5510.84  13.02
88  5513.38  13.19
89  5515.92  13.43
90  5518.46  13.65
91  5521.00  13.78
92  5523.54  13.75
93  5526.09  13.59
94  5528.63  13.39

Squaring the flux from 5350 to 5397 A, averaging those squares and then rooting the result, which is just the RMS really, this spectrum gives 13.7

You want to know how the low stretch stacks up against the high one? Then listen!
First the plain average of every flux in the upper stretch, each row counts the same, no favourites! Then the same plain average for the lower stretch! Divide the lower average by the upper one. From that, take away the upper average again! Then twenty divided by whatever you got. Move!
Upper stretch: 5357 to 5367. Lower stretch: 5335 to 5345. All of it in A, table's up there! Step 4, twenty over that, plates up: -1.56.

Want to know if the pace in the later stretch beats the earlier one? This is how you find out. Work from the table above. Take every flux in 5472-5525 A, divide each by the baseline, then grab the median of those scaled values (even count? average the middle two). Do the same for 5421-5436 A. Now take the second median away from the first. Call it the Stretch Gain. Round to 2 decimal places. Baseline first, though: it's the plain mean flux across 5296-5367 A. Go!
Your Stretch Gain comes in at -0.03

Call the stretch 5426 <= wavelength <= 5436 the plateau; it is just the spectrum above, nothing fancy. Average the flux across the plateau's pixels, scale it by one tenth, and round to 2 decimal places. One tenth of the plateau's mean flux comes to 1.38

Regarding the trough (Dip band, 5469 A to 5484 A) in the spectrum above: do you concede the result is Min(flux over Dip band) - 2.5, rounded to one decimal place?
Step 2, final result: 10.5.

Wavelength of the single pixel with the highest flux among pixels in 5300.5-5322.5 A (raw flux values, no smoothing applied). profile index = 5311.51 A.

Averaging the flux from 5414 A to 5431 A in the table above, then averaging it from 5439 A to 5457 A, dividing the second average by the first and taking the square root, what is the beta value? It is 0.99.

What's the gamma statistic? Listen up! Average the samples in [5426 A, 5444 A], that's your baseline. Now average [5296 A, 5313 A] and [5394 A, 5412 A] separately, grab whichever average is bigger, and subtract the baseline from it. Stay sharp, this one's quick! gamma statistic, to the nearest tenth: -0.3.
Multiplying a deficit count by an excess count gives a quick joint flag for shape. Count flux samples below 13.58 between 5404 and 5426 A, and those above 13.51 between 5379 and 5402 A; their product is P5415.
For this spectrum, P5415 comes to 24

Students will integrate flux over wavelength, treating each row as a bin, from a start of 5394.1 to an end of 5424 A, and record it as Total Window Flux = 406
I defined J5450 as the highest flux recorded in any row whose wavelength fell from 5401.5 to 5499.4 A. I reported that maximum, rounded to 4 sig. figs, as 13.99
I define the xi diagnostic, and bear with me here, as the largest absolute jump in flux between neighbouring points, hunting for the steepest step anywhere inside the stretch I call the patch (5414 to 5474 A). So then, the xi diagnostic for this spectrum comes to 0.290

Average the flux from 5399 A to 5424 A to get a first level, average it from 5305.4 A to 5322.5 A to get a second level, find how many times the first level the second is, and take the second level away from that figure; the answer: -12.8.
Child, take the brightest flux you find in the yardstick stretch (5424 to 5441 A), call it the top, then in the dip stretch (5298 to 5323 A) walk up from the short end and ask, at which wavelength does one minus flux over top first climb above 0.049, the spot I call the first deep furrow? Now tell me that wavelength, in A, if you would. 5299.29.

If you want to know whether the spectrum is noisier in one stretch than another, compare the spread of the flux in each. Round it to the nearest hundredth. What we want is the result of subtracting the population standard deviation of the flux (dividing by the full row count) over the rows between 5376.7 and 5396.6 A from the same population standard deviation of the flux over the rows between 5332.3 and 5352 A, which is -0.19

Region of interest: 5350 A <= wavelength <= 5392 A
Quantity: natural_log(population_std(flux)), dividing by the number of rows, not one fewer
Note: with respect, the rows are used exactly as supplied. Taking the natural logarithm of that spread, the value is -1.4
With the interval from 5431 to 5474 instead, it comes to -1.2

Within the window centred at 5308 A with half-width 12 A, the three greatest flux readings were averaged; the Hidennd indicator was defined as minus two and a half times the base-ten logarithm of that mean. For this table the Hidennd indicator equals -2.87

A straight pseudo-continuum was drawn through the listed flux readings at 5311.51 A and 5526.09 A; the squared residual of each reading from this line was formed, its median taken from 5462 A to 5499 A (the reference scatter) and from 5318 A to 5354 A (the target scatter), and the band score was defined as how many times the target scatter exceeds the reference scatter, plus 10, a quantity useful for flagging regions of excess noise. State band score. 13.6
